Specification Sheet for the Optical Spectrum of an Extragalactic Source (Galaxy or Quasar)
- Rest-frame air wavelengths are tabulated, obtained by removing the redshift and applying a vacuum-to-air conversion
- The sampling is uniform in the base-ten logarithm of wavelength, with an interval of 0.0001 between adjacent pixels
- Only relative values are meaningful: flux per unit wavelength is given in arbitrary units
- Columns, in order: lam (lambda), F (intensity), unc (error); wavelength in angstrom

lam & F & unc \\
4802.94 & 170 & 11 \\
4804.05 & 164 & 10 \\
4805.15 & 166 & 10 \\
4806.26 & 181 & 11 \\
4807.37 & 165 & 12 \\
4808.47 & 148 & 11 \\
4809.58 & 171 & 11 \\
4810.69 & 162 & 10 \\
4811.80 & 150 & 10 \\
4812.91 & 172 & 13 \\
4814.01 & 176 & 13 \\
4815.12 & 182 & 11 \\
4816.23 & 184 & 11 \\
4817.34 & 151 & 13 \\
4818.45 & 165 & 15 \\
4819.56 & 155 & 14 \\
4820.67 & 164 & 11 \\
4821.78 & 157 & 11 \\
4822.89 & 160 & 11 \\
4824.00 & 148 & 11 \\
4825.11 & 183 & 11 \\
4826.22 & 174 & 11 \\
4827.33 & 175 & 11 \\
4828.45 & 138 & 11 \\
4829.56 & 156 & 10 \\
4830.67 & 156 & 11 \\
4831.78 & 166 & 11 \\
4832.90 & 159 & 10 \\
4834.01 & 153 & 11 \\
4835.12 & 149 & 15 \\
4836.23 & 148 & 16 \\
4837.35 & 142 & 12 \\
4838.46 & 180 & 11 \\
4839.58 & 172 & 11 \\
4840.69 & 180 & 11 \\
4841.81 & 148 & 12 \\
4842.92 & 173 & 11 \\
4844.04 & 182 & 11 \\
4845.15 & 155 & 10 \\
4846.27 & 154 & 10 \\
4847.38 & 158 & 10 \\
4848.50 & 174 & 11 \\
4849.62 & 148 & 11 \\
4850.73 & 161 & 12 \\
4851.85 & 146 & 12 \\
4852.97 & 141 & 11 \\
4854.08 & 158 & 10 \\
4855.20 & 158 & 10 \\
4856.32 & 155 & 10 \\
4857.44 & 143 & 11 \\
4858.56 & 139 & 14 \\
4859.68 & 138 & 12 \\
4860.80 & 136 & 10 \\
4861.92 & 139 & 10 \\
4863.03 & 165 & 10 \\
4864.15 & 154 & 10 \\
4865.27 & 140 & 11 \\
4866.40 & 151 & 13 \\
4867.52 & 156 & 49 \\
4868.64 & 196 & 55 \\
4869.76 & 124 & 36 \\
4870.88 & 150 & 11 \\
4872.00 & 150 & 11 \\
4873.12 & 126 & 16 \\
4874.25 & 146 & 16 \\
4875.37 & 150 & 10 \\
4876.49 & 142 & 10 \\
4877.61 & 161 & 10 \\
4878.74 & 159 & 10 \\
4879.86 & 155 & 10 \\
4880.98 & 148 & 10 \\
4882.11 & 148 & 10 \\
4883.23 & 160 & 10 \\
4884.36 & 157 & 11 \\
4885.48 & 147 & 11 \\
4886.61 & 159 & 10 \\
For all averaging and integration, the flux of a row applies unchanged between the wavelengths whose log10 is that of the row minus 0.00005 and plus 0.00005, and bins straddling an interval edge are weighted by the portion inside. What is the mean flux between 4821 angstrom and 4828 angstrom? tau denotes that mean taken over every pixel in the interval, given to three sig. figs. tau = 166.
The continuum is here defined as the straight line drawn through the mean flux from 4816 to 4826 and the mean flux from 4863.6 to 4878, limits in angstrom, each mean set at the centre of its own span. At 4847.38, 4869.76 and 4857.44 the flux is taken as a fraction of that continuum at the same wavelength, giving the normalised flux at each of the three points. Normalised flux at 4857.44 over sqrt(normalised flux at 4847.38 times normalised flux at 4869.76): 1.02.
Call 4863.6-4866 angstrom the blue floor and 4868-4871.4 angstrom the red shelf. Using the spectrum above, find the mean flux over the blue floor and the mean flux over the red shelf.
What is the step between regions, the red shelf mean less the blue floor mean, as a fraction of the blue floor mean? 0.07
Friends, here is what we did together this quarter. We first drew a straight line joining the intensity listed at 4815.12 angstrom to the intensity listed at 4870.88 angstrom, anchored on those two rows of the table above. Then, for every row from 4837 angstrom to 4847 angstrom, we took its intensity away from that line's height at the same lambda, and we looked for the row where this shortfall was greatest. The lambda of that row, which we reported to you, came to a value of 4837.35 angstrom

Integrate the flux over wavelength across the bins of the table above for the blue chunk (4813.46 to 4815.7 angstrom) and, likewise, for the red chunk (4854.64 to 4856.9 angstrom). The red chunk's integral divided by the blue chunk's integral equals 0.88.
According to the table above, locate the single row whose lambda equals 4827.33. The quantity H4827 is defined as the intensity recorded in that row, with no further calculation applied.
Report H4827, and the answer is 175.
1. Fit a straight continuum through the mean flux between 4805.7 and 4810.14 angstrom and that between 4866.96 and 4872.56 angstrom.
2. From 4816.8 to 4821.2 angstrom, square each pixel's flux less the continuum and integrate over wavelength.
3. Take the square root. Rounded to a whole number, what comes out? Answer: 17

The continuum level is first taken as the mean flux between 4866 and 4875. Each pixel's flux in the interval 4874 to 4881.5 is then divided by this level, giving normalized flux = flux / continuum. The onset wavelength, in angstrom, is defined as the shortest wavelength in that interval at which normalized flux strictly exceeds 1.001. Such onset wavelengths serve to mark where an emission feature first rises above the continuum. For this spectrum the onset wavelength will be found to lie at 4877.61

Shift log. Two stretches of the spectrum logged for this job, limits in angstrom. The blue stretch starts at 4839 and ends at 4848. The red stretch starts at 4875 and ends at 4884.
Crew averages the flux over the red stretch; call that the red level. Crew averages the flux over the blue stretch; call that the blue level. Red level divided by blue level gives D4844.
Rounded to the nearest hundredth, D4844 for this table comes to 0.93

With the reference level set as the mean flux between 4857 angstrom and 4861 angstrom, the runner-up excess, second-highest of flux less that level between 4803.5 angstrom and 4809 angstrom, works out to 27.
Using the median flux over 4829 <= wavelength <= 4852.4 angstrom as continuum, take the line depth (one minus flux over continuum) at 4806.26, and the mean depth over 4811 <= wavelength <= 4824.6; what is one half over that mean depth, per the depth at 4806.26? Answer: 63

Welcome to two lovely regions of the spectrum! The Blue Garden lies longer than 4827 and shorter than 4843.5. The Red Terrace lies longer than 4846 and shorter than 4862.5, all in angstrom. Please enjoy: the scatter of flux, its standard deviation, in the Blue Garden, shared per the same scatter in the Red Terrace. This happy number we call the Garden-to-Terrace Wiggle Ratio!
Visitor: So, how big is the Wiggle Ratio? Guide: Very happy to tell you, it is 1.27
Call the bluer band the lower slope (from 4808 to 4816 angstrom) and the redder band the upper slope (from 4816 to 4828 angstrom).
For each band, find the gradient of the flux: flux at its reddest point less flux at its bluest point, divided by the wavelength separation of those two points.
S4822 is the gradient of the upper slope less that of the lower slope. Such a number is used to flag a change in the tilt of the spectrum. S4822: -5.9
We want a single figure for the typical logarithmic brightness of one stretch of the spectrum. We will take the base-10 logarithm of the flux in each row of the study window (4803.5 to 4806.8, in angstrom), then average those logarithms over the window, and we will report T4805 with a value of 2.23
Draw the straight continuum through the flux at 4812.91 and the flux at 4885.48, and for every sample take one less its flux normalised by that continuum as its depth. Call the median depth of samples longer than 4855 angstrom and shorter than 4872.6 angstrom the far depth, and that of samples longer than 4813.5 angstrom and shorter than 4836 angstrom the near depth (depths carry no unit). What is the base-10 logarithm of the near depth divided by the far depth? 0.5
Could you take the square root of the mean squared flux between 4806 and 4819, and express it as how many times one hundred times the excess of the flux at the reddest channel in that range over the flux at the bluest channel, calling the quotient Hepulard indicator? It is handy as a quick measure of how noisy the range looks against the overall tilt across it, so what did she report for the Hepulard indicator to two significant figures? -0.10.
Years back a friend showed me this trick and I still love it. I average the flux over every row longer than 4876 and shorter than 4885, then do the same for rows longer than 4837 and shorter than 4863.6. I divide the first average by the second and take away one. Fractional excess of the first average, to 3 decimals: -0.015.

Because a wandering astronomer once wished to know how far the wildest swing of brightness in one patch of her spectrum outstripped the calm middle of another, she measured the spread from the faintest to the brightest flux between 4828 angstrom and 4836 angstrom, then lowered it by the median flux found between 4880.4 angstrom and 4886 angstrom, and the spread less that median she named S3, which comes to -120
